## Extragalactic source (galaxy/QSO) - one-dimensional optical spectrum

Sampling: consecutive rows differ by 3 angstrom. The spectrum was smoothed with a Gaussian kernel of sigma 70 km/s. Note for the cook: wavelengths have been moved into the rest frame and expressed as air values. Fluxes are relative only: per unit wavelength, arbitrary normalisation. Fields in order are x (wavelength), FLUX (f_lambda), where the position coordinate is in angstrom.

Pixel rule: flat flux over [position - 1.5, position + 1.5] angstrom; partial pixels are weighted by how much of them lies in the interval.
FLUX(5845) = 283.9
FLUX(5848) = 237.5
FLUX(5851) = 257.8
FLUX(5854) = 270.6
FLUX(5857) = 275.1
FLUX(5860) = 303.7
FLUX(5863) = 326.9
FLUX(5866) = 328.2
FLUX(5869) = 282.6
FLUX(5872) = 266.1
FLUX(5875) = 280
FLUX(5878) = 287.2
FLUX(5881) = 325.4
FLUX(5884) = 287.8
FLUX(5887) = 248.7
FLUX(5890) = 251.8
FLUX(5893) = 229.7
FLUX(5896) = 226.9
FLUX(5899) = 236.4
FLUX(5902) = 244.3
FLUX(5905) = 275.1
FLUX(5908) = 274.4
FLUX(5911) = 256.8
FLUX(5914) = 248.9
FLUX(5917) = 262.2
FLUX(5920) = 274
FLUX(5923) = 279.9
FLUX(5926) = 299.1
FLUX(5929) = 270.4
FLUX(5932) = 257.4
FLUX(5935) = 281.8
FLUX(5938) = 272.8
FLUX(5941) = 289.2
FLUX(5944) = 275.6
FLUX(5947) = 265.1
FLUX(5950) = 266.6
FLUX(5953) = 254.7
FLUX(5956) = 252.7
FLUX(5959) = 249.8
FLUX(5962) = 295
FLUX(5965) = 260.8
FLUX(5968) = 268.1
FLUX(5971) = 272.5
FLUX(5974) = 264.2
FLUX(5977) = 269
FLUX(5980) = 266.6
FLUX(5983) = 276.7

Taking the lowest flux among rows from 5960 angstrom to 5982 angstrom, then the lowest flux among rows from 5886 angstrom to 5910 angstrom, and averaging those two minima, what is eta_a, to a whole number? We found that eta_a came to 244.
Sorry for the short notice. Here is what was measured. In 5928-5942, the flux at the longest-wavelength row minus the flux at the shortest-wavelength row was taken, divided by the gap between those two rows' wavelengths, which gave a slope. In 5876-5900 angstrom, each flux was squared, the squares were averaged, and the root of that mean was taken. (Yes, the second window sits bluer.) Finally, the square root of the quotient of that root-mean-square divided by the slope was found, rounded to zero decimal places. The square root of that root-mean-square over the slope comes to 13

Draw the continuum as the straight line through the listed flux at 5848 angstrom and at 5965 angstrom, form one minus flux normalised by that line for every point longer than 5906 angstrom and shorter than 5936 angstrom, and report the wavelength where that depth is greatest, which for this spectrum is 5914 angstrom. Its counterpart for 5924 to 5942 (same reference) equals 5932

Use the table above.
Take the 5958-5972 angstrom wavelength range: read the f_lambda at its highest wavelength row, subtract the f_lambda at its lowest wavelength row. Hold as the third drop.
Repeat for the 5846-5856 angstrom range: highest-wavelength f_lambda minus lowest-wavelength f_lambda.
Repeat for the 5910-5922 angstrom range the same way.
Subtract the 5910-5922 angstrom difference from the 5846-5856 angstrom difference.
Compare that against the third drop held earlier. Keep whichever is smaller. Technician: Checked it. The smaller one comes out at 16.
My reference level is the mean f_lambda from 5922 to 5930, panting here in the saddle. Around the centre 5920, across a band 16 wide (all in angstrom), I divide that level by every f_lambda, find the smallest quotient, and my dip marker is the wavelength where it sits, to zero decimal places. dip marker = 5926 angstrom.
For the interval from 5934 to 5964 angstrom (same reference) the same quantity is 5962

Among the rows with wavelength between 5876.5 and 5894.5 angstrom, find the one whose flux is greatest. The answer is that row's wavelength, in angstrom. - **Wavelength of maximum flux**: 5881 angstrom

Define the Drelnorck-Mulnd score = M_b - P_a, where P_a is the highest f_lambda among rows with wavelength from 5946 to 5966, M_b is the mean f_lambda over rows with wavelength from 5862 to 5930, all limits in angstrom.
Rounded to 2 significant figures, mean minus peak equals -23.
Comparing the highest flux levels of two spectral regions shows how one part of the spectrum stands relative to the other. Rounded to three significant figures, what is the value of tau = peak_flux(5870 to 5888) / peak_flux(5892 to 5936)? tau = 1.09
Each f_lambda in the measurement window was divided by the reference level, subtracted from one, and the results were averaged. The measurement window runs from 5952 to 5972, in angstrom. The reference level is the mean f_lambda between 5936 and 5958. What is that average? 0.012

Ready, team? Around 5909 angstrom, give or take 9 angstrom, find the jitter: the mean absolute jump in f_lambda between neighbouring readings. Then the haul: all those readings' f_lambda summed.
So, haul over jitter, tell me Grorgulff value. 111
